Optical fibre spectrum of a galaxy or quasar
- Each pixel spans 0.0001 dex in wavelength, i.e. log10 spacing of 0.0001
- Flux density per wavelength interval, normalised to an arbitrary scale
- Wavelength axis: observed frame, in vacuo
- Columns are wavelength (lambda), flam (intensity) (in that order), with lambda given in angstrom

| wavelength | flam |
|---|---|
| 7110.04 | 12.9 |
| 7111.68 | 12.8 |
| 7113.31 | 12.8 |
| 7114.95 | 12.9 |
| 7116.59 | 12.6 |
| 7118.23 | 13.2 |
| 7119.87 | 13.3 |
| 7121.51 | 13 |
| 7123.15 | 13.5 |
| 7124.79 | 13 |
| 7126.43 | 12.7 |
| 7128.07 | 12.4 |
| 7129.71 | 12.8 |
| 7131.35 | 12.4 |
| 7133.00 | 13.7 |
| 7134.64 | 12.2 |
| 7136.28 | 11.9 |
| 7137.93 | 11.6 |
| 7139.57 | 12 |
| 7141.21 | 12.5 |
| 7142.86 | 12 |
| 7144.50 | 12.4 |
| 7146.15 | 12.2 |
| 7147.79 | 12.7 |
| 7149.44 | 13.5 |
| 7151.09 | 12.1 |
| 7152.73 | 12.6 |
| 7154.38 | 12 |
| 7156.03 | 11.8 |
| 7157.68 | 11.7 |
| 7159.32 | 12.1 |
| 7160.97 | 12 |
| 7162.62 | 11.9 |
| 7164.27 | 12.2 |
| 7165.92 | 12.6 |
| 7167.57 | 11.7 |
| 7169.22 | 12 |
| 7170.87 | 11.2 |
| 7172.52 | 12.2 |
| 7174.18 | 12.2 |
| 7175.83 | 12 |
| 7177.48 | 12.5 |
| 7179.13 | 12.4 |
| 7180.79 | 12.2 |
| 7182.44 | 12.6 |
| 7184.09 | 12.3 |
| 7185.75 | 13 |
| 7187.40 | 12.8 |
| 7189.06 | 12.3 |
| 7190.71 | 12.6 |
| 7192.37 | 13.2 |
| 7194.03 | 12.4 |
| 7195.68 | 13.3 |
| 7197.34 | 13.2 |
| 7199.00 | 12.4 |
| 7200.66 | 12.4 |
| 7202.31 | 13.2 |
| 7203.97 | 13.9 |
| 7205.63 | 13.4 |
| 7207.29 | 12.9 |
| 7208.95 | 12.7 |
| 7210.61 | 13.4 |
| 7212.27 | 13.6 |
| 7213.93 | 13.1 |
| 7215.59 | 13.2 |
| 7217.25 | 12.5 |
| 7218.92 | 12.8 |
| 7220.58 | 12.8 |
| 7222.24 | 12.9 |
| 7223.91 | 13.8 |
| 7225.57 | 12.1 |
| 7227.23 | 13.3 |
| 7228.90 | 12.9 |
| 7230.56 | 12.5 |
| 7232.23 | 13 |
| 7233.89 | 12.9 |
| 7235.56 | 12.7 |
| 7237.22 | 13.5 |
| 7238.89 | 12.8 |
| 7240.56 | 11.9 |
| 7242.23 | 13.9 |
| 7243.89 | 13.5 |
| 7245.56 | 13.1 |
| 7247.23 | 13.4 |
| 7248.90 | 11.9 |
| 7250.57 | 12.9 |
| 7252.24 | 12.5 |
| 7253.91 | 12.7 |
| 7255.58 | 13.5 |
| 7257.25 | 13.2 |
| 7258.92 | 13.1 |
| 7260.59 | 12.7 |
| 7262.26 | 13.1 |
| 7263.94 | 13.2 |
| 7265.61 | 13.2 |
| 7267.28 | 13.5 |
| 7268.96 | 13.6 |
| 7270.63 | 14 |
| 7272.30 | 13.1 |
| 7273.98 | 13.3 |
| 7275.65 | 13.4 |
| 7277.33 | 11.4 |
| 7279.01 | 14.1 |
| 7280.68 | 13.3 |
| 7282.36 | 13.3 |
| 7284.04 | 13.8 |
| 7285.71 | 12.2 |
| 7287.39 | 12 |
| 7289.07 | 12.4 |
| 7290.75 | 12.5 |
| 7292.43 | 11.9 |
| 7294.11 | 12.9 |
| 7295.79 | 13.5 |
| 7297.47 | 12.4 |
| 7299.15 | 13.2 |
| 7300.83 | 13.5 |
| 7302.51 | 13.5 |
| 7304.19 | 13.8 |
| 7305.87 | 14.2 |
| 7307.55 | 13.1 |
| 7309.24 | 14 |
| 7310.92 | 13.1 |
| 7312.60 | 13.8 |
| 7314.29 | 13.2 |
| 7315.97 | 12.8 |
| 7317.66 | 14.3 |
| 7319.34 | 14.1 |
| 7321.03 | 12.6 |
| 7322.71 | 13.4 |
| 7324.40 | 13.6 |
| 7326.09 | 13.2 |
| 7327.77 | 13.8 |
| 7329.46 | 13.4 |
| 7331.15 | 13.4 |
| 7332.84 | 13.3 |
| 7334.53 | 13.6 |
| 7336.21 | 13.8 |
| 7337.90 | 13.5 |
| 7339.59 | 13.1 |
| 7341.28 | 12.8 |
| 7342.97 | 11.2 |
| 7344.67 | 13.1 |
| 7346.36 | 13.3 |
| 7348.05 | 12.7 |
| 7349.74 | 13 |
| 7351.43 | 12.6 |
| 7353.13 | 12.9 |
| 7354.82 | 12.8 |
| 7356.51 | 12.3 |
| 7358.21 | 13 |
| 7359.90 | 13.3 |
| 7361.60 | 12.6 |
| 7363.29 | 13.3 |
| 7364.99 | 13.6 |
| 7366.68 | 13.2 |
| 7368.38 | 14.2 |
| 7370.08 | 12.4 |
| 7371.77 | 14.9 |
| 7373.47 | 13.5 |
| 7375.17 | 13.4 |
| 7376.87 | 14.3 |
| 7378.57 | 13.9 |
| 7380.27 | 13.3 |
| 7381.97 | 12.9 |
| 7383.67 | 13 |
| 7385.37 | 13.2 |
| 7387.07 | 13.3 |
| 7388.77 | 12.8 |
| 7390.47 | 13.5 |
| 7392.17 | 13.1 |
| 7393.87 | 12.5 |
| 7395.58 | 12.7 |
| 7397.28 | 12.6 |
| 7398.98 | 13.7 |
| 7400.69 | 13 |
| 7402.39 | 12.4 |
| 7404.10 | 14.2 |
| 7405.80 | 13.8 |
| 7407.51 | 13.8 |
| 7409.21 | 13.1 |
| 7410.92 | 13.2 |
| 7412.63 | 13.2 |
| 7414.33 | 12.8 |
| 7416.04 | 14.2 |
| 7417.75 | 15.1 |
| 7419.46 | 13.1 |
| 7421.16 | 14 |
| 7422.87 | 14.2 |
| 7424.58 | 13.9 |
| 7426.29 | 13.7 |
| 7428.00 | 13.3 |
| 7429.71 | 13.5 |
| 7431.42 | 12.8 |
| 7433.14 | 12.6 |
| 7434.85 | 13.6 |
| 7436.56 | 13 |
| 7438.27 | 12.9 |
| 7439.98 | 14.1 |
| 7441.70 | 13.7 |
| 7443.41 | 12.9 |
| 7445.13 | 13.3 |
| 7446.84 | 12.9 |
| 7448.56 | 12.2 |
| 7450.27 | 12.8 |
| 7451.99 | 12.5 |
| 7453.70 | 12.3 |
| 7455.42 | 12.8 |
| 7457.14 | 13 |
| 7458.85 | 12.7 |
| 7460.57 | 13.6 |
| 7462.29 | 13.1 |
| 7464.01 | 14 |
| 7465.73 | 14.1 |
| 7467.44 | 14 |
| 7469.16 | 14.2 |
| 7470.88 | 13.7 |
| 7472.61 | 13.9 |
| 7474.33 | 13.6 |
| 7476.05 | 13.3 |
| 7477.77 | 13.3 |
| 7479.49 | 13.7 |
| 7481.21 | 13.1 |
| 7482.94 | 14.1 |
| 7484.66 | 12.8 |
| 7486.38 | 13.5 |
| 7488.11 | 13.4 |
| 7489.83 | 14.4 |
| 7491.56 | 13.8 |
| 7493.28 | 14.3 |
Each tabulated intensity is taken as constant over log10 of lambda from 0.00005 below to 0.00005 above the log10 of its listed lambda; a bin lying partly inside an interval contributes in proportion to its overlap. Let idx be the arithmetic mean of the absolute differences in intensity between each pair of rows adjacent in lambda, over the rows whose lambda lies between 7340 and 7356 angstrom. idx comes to 0.7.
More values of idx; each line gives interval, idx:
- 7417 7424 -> 1.0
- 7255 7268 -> 0.2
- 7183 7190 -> 0.5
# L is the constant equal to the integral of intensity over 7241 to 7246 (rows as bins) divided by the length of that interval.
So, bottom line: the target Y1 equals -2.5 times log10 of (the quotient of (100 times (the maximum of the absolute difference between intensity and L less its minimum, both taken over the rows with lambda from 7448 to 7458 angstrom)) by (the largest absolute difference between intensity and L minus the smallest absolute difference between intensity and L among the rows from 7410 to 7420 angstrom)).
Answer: -4.3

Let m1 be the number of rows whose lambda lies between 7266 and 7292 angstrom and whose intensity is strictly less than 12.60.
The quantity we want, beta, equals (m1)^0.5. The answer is 2.2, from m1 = 5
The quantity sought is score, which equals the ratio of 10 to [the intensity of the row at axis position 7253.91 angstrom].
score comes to 0.79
